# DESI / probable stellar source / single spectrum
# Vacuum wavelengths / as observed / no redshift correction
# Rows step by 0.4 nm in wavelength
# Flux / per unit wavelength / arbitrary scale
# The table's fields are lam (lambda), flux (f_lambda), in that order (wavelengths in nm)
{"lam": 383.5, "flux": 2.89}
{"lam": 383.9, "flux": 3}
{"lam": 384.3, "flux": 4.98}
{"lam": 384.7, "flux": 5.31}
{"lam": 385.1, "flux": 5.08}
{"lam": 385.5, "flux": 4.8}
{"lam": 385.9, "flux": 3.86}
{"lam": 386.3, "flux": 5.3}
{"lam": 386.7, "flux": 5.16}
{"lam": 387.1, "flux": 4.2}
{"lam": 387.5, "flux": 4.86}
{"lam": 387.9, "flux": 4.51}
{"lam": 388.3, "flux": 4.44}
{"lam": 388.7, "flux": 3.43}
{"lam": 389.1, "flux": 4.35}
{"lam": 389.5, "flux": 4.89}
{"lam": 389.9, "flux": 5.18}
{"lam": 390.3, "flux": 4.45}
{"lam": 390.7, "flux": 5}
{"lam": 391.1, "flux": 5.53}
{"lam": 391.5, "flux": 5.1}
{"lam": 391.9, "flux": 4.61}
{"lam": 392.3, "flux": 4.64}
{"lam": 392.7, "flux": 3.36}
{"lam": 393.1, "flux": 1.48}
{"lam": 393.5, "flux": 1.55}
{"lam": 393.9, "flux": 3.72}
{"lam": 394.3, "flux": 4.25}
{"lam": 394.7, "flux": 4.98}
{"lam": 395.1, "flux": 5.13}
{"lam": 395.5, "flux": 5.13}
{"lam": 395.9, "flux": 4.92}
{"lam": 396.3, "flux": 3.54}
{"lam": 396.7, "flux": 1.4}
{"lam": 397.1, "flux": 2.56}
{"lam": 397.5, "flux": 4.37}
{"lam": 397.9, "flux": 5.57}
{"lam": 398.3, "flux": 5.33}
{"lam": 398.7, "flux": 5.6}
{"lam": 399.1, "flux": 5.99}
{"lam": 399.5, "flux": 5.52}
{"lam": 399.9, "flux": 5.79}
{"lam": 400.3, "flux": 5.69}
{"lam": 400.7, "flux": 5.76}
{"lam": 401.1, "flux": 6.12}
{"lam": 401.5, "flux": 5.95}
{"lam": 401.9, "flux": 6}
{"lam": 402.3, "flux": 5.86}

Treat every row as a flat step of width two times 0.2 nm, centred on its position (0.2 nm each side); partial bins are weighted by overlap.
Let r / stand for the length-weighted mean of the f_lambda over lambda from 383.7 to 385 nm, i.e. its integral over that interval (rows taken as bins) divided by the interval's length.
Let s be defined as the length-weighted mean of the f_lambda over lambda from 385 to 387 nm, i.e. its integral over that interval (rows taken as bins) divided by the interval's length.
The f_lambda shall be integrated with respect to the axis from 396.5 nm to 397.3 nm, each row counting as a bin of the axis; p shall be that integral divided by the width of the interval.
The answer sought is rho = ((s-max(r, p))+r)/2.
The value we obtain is 2.40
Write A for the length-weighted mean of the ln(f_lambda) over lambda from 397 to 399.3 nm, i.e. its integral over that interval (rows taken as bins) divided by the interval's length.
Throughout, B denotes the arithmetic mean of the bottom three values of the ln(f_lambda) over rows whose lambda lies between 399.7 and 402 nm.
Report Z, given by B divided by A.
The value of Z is 1.1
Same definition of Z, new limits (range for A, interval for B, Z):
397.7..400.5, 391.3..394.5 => 0.4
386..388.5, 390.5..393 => 0.9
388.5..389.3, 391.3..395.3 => 0.5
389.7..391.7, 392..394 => 0.4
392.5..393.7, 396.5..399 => 1.3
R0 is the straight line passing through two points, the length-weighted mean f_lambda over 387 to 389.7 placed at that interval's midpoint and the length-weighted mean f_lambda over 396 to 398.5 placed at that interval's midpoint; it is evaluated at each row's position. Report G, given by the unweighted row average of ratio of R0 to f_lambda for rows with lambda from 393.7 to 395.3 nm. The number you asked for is 0.90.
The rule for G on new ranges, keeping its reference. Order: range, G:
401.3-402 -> 0.60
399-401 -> 0.64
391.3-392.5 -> 0.87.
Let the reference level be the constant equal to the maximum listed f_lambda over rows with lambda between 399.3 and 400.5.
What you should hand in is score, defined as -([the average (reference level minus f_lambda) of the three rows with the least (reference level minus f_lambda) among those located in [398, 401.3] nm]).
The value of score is 0.18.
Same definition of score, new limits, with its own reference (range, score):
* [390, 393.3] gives -0.58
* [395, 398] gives -0.51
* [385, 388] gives -0.61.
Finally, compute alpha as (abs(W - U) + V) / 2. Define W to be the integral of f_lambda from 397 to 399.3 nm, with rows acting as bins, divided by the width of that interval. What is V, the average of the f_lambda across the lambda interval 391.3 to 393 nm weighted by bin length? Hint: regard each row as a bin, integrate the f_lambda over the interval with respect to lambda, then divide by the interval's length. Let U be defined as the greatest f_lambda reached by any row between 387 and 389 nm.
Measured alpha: 2.2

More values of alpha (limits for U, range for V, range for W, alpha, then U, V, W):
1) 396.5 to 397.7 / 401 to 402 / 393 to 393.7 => 4.4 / 4.37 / 6.0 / 1.5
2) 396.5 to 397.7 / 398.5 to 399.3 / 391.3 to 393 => 3.0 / 4.37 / 5.8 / 4.3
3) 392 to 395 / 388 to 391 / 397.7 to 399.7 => 2.6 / 4.98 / 4.6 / 5.6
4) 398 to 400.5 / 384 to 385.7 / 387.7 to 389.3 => 3.4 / 5.99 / 4.9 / 4.2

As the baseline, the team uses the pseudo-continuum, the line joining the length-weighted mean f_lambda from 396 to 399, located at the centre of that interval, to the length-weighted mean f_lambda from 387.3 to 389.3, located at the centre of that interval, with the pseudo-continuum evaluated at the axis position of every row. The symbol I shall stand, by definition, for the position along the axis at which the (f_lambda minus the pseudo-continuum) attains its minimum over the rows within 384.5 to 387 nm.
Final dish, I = 385.9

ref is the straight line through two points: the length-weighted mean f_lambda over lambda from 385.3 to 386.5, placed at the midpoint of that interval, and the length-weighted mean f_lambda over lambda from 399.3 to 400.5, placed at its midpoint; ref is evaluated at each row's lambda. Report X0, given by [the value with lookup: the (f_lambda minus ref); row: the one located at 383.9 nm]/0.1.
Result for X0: -15.1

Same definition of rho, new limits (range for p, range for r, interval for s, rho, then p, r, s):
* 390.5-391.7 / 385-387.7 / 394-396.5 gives 2.08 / 5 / 4.7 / 4.62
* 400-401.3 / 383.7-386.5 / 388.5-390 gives 1.59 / 6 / 4.6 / 4.41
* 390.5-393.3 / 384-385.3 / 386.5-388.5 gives 2.32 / 4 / 5.0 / 4.63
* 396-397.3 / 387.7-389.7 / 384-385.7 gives 2.46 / 3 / 4.3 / 4.92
